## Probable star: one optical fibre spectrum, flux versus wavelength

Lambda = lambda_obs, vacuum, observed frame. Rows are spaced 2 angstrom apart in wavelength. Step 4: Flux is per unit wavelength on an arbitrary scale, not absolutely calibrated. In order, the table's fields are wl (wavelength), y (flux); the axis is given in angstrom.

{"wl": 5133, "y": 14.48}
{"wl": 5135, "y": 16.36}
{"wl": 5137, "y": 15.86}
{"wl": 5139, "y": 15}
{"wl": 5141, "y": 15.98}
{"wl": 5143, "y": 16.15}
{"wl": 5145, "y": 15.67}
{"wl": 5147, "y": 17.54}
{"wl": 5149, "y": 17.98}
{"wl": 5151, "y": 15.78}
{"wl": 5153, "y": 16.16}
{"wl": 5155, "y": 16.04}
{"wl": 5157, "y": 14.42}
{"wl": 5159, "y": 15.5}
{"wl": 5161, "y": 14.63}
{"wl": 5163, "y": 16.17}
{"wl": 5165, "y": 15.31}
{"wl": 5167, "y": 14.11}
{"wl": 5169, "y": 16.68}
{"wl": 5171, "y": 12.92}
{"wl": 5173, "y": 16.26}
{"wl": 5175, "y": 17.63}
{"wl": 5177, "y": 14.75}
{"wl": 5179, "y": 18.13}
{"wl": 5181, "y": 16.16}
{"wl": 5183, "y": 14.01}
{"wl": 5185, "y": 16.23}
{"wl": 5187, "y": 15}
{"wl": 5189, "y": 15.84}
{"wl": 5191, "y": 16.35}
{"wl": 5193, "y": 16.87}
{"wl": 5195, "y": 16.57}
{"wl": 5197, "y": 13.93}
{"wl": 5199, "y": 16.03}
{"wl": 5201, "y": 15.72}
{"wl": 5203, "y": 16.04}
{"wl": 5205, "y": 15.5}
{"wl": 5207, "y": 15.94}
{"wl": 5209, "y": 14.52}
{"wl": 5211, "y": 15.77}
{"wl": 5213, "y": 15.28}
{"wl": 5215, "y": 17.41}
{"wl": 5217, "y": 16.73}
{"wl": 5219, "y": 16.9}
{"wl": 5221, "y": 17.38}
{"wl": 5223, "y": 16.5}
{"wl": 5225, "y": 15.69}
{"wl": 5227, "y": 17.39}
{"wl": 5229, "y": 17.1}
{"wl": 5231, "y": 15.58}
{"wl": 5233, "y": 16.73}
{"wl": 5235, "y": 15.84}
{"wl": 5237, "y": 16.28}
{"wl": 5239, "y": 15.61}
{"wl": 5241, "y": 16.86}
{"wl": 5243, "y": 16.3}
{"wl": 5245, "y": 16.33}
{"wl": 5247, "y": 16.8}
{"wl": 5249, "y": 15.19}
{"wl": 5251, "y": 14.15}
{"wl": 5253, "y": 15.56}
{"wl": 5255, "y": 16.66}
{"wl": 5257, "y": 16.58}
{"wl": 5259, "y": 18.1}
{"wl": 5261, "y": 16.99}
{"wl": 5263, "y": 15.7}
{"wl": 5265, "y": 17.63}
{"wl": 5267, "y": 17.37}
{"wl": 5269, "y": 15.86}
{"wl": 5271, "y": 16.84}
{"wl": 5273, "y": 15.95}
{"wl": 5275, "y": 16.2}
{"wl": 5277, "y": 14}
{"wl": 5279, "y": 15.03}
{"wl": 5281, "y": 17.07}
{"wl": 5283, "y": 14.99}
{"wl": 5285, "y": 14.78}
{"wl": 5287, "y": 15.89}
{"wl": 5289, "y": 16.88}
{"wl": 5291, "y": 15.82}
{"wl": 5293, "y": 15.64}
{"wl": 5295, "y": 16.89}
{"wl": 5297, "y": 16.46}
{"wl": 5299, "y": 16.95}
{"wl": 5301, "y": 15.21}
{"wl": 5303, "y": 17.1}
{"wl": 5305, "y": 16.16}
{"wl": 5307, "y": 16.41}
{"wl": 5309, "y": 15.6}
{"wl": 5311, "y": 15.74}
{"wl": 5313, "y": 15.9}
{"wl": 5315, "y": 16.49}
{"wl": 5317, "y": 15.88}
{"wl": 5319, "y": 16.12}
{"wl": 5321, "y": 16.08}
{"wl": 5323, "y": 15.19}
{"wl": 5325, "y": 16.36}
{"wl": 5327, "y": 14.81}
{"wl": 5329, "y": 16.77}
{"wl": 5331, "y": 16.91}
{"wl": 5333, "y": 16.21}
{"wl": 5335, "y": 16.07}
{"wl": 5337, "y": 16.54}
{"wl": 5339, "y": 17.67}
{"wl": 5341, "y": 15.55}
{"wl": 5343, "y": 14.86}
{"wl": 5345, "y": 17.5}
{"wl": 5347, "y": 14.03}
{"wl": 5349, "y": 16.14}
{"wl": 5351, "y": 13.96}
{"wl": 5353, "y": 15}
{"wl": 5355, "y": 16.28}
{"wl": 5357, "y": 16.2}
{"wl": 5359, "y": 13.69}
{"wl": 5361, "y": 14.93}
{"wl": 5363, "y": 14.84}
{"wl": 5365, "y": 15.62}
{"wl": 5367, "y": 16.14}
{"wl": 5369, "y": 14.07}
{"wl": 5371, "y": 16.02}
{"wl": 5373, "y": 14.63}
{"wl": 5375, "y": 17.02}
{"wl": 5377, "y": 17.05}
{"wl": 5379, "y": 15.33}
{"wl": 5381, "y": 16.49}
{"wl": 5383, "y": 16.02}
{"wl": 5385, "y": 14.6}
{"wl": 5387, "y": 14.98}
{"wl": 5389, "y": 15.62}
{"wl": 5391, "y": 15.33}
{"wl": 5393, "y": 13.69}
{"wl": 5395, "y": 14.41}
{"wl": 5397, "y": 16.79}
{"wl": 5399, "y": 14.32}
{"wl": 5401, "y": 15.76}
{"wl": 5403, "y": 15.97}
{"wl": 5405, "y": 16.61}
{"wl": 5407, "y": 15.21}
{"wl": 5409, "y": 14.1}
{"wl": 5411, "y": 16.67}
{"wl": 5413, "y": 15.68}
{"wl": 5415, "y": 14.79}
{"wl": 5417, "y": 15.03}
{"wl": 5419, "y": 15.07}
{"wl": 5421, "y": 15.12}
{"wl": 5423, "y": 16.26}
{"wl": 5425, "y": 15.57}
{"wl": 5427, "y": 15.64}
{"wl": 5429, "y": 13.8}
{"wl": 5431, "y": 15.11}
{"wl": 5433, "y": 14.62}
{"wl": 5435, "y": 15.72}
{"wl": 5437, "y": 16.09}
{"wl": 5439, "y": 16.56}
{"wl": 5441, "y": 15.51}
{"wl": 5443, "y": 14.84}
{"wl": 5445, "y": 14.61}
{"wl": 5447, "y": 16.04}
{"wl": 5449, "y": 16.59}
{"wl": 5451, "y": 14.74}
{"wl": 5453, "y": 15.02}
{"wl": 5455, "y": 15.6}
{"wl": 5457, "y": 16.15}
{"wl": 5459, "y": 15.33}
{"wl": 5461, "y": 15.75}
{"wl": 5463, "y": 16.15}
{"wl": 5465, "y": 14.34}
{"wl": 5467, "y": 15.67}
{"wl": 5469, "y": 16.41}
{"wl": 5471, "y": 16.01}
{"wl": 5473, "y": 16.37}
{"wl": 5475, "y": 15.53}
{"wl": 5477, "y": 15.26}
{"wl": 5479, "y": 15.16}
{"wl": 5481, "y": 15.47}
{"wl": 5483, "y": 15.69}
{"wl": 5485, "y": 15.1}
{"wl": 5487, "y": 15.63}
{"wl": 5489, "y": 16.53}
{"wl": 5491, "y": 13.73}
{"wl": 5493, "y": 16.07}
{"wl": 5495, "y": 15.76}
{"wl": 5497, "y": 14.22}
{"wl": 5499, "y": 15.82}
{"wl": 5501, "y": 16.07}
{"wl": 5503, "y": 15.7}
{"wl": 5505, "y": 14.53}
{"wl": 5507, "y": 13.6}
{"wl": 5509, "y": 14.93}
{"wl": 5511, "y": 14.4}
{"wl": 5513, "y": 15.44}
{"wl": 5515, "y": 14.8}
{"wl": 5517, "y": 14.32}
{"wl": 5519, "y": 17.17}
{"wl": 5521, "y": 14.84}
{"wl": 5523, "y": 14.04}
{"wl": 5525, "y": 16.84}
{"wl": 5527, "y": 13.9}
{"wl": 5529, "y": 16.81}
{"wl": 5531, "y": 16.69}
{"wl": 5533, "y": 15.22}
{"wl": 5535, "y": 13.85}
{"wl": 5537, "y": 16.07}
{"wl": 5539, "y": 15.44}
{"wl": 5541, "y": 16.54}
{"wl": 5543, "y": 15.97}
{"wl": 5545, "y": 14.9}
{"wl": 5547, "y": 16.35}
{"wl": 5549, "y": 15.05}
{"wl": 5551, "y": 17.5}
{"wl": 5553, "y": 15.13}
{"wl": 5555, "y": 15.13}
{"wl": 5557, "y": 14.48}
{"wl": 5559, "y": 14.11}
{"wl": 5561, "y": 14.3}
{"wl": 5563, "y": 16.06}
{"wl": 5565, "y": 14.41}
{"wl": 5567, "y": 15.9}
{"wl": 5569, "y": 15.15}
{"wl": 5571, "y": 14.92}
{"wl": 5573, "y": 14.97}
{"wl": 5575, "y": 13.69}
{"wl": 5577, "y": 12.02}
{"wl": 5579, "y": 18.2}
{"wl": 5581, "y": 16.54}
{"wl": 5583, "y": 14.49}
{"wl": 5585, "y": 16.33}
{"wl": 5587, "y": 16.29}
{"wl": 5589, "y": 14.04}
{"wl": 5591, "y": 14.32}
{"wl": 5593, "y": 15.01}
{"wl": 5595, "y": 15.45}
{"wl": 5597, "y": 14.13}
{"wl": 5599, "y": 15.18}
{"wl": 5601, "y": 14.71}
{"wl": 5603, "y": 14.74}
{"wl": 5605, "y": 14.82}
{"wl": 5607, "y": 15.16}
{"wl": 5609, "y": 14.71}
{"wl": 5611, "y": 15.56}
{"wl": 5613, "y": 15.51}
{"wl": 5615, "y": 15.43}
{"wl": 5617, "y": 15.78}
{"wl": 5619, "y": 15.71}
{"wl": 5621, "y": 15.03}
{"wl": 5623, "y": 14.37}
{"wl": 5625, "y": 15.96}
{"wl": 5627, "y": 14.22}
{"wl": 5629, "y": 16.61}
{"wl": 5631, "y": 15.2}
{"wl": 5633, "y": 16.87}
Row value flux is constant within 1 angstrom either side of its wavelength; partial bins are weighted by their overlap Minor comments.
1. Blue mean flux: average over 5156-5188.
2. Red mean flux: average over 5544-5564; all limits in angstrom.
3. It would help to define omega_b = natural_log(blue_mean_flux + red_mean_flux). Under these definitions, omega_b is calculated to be 3.43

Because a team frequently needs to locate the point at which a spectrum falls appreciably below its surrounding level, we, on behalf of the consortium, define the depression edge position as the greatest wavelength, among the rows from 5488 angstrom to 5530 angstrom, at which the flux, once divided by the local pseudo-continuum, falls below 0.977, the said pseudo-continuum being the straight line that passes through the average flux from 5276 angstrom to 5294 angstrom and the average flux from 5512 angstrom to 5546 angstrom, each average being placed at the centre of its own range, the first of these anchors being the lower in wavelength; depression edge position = 5527 angstrom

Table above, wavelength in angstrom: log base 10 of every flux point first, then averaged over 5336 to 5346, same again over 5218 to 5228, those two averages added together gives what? 2.44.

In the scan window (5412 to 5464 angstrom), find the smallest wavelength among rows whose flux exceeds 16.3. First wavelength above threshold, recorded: 5439 angstrom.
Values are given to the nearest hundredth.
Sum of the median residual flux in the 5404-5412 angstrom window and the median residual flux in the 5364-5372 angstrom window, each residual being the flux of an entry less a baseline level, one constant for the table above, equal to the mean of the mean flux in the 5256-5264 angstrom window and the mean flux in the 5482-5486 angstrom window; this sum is -0.51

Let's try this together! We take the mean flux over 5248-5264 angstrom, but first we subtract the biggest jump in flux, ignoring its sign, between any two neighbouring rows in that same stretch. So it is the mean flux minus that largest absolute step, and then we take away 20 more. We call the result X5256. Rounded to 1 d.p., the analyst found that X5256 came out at -5.4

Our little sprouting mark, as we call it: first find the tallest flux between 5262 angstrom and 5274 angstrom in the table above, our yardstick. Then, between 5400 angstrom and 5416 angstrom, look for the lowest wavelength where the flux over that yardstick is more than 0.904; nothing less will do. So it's 5403 angstrom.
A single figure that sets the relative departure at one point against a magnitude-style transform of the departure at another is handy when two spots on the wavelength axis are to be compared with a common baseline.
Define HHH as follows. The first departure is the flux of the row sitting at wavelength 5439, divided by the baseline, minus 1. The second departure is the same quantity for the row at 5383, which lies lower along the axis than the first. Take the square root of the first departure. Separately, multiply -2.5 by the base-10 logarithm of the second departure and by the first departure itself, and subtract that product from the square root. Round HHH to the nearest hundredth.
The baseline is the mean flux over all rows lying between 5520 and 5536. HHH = 0.01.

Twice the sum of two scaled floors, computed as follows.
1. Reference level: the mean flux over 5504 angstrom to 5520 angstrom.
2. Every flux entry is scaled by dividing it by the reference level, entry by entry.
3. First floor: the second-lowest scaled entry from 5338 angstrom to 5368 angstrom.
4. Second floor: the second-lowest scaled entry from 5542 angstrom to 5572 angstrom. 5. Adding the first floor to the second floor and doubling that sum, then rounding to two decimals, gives 3.79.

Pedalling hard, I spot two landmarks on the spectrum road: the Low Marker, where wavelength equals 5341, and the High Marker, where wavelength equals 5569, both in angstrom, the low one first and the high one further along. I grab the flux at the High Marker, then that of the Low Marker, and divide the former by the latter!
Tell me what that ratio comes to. 0.97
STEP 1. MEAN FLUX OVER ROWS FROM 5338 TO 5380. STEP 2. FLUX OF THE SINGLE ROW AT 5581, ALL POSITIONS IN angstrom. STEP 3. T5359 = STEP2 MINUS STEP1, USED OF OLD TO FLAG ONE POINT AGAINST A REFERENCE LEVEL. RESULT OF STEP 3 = 1.0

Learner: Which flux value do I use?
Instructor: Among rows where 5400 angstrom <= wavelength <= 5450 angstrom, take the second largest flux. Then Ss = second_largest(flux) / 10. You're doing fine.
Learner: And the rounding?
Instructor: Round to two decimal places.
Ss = 1.66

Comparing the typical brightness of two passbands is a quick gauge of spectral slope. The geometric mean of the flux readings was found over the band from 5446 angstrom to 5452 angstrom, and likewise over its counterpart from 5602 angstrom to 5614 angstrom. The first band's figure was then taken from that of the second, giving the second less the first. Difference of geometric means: -0.7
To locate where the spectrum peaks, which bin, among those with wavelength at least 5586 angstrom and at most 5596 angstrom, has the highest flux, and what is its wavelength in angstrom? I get 5587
